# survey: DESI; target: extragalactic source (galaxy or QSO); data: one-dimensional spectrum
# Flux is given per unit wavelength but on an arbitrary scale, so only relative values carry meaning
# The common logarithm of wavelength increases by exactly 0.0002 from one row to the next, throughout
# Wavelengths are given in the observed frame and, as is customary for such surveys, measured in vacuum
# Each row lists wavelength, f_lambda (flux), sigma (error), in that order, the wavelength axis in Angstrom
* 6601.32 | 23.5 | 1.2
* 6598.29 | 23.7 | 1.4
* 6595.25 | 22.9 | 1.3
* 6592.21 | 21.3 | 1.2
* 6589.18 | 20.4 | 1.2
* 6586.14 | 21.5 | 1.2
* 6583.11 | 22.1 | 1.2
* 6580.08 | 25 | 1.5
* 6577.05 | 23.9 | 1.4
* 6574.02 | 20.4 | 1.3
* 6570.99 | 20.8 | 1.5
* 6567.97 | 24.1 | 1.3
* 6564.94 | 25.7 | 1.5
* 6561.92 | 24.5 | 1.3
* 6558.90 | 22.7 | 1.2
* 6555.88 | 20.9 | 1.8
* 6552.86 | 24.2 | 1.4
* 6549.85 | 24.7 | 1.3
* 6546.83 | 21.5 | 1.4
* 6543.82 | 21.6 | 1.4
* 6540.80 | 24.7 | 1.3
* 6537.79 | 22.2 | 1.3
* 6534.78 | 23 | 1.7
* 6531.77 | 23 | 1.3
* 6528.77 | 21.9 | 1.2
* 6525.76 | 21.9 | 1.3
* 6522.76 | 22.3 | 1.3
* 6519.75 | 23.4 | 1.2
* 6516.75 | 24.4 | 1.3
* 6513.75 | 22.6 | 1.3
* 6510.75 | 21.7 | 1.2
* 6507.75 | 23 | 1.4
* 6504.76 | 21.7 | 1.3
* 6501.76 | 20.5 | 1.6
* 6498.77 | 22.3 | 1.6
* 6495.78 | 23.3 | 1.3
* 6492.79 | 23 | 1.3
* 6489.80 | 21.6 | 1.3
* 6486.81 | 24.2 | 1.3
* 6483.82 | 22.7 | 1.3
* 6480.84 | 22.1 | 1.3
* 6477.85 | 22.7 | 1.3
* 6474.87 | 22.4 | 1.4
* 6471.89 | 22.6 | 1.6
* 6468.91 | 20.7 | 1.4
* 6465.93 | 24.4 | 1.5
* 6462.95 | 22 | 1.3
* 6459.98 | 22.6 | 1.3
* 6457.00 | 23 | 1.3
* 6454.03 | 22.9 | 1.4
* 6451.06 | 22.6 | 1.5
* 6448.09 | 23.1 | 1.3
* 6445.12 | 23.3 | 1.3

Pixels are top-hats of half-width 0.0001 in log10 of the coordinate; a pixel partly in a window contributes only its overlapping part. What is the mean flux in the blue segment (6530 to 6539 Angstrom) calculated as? 22.7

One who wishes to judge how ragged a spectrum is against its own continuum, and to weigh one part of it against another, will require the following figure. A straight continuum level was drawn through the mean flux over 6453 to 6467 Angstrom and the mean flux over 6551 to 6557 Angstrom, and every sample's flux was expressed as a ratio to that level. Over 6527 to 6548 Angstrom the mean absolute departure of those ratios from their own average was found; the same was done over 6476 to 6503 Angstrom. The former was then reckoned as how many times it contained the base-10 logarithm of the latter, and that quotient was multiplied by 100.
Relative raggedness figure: -2.56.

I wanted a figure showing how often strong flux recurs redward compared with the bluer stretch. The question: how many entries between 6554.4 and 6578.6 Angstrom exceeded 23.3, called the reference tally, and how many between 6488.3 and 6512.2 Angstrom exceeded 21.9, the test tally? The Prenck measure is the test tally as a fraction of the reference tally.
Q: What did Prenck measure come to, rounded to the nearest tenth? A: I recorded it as 1.0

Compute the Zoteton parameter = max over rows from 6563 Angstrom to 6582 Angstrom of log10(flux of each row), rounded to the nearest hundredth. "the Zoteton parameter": 1.41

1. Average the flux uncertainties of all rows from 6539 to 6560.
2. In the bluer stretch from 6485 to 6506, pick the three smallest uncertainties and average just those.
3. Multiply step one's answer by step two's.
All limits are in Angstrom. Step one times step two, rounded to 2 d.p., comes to 1.82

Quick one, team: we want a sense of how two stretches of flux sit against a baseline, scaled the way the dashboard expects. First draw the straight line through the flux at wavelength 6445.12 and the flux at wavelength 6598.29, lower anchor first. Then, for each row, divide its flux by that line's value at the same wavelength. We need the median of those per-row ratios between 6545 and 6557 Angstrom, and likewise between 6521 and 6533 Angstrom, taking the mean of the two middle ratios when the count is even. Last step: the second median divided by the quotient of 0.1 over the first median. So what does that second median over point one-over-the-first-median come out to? 9.1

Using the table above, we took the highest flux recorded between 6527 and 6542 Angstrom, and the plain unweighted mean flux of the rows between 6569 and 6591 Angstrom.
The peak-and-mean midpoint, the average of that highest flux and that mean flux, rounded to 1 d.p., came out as 23.4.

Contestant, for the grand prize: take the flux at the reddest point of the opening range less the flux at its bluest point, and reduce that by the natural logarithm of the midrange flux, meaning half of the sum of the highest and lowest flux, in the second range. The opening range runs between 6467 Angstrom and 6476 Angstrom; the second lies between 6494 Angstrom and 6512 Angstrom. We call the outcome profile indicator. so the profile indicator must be -1.4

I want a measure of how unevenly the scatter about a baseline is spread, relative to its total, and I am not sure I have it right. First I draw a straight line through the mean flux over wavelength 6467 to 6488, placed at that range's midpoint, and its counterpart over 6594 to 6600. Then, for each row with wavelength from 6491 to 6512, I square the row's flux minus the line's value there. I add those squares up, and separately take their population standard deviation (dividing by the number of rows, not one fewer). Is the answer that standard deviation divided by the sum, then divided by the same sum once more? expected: 0.027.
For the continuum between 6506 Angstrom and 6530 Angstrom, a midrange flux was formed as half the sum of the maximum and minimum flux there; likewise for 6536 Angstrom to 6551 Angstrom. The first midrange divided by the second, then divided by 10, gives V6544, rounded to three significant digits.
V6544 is 0.0998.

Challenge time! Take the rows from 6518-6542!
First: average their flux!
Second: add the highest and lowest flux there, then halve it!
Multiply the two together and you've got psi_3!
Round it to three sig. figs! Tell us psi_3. 531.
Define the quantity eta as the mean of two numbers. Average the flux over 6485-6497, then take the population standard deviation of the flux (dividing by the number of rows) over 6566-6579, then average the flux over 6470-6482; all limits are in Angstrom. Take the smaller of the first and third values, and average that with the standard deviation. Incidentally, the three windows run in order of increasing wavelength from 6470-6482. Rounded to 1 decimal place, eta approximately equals 12.1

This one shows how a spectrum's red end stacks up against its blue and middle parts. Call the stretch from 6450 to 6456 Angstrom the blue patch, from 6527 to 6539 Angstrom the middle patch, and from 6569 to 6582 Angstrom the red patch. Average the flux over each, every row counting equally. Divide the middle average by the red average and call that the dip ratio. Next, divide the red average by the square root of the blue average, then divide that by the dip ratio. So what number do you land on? 4.7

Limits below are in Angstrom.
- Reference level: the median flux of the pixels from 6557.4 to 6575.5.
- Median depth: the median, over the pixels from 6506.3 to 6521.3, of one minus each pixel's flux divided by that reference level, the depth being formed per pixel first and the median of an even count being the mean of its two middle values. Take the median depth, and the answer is 0.02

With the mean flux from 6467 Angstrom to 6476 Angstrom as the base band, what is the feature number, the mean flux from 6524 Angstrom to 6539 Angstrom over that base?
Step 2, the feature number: 1.02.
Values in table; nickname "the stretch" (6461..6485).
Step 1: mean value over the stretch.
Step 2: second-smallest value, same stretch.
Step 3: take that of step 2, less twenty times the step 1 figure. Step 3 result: -427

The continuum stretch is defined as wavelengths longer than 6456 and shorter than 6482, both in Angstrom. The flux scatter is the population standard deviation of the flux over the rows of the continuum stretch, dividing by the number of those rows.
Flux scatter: 0.92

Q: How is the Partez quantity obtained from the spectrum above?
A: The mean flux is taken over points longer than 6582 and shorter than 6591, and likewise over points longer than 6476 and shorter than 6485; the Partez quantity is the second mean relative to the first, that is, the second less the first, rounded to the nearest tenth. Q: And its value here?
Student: 1.2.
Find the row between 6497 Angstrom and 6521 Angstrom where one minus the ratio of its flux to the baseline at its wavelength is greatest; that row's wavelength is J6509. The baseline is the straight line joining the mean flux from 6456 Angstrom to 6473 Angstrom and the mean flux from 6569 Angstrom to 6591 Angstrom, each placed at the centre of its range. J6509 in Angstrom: 6501.76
